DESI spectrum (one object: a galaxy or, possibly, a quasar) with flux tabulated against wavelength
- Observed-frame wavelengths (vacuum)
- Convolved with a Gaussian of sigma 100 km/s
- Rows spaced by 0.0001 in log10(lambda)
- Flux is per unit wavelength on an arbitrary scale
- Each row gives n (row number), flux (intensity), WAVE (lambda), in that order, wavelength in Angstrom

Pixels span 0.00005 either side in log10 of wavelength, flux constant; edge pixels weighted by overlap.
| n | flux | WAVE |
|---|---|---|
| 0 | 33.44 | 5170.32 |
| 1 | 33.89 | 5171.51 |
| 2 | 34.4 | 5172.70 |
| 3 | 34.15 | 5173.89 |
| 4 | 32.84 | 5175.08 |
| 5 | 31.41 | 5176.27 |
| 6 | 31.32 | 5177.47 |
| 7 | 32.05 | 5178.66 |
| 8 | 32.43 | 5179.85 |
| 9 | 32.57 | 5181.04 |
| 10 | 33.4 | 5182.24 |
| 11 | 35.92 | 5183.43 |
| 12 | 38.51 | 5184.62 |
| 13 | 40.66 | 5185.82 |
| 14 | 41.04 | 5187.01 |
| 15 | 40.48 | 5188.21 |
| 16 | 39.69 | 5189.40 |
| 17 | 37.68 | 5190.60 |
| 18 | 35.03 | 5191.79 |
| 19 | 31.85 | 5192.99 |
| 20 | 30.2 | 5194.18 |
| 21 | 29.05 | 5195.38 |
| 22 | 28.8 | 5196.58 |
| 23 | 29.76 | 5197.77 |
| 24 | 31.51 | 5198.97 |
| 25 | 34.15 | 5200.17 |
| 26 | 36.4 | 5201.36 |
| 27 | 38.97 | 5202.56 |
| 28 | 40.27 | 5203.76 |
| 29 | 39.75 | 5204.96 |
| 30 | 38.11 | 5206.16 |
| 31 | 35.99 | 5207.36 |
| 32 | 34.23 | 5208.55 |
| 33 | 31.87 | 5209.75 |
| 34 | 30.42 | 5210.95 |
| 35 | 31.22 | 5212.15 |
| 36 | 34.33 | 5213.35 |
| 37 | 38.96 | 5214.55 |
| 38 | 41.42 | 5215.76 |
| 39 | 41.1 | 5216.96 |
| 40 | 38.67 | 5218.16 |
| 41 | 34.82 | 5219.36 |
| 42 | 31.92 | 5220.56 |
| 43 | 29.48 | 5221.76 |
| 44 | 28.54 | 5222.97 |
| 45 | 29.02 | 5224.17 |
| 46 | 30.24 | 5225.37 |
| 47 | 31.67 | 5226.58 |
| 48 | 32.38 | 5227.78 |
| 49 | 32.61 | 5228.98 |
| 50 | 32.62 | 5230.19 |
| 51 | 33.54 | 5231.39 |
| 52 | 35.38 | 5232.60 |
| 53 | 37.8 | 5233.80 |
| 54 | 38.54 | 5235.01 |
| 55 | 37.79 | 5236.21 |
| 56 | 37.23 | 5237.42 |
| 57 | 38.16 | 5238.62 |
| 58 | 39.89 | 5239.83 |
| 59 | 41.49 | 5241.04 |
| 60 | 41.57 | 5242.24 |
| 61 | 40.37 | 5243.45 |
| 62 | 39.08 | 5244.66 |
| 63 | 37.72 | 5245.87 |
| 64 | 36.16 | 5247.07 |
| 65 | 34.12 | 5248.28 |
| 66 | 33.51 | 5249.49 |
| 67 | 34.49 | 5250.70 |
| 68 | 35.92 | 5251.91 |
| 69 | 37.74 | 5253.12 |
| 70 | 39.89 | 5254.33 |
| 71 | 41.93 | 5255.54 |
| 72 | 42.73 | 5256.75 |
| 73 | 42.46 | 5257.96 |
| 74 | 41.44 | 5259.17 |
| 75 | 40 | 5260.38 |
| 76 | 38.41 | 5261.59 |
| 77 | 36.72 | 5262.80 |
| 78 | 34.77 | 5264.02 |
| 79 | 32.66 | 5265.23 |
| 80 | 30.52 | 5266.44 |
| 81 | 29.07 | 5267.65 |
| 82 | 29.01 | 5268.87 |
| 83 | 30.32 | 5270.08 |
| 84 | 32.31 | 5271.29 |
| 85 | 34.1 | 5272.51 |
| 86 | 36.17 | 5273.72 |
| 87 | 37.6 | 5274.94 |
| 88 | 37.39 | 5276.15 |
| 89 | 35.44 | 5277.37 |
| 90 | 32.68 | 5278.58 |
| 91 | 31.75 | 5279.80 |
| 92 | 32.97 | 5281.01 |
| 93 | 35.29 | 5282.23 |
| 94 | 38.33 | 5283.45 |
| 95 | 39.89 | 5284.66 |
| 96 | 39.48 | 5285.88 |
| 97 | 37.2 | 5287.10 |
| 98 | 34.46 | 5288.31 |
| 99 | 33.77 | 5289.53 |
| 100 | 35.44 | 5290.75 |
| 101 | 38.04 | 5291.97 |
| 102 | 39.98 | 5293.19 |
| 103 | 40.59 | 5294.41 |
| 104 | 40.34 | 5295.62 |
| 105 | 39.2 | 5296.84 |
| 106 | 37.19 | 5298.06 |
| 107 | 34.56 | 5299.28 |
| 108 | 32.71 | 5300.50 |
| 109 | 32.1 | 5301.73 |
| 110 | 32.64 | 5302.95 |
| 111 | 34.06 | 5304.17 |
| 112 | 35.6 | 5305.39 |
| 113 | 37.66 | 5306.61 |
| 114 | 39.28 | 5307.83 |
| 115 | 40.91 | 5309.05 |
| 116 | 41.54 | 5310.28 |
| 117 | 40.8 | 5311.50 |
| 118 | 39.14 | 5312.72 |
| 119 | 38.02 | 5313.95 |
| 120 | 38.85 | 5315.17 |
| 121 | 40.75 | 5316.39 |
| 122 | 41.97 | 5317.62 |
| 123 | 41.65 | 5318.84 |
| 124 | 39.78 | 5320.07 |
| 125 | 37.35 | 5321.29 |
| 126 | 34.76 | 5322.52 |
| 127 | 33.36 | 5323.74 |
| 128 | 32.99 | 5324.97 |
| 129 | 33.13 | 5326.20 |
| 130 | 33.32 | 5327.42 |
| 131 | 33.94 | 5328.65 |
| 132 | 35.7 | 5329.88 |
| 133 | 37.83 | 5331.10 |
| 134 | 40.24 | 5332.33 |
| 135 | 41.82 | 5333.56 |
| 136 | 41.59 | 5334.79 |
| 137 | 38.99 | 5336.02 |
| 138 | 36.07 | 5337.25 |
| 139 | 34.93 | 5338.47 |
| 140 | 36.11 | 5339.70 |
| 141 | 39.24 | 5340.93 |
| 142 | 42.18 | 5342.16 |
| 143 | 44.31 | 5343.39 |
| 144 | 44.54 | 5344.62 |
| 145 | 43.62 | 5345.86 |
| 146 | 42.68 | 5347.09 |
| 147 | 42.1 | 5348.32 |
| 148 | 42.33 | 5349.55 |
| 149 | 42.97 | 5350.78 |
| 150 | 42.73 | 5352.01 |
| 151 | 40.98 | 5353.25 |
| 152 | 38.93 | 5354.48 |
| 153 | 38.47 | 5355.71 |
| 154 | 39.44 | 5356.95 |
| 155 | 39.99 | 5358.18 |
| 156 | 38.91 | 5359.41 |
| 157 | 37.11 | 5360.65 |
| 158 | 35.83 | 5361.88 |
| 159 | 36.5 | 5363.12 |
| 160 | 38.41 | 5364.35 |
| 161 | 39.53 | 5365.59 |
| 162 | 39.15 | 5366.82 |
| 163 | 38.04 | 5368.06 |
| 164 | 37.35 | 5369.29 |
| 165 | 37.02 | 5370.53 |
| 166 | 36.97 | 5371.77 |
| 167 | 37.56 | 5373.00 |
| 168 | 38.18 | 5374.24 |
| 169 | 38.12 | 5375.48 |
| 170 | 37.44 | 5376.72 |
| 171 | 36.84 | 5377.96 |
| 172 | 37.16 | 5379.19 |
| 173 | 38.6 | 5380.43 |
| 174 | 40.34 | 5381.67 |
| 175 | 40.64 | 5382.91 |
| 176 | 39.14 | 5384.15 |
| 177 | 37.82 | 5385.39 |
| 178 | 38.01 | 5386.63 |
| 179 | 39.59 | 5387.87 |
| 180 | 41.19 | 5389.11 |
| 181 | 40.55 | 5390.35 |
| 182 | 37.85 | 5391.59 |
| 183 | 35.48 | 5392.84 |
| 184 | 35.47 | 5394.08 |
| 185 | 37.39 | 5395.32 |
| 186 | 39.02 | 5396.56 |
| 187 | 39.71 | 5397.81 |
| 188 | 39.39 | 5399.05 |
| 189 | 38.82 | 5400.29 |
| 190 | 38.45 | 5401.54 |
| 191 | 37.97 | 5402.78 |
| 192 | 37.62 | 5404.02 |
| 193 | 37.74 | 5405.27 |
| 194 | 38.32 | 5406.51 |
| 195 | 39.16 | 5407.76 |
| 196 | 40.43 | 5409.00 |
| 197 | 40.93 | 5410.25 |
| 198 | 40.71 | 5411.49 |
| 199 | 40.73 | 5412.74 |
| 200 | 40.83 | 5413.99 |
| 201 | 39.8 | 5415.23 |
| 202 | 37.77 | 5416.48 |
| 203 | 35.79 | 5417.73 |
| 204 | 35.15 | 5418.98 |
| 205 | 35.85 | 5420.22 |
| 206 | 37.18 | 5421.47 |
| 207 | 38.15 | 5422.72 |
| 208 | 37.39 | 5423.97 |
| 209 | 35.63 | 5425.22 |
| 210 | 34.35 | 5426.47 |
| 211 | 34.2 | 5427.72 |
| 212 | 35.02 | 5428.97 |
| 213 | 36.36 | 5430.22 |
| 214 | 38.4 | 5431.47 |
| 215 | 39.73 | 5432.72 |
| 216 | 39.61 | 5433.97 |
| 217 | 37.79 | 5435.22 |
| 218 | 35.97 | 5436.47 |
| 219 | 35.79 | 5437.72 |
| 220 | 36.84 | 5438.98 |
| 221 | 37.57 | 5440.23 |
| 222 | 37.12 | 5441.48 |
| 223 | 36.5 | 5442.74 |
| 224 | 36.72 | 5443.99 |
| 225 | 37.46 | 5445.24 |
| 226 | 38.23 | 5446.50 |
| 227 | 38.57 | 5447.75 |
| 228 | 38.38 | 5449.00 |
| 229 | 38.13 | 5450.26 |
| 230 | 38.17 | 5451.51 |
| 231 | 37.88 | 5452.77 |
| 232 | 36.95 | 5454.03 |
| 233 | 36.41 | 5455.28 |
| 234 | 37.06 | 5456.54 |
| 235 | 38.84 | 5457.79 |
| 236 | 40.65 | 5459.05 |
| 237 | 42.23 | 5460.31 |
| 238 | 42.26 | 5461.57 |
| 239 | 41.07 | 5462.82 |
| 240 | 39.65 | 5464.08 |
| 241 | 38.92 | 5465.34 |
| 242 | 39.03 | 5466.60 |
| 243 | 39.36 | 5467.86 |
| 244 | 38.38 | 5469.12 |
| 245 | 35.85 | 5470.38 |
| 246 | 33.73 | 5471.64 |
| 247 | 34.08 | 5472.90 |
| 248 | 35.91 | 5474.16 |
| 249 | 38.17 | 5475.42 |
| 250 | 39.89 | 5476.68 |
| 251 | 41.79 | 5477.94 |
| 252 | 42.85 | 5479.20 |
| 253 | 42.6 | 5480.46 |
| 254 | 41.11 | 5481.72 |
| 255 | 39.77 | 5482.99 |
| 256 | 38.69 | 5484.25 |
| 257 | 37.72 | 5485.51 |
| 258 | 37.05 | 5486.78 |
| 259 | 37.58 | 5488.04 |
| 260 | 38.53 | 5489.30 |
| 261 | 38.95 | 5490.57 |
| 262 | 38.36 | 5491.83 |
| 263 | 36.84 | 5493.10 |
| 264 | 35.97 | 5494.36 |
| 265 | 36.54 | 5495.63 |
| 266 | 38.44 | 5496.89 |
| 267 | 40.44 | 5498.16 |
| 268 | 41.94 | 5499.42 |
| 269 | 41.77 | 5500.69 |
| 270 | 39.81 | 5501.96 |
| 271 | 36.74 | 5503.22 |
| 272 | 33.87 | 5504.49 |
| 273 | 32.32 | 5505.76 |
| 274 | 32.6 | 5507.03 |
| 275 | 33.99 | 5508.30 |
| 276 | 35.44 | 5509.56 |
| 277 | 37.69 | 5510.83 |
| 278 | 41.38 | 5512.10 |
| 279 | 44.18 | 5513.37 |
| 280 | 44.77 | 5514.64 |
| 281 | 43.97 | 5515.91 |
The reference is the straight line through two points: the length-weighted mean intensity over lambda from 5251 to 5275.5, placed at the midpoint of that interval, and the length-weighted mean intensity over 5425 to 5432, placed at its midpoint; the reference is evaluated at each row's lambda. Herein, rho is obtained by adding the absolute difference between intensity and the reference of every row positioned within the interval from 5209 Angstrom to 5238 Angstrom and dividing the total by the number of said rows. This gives 3.8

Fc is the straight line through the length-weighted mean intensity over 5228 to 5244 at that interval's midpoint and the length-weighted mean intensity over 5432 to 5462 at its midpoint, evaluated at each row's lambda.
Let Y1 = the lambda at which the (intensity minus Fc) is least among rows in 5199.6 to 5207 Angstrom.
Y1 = 5200.17 Angstrom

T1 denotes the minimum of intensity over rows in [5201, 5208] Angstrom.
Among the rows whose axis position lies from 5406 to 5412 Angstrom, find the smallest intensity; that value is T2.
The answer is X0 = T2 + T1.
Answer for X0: 74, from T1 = 35.99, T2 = 38.32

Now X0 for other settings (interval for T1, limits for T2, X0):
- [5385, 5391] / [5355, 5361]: 75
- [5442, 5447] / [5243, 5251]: 70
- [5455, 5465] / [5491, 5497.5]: 72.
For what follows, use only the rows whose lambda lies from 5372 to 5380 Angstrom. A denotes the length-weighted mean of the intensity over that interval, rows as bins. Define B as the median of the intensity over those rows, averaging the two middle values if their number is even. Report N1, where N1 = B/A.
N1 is 1.00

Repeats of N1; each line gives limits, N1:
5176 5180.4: 1.00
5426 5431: 0.99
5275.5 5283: 0.99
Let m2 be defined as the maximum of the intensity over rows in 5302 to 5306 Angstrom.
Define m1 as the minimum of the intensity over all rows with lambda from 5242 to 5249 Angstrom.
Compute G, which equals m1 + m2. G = 70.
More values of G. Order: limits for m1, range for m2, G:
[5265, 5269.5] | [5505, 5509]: 63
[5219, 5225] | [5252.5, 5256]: 70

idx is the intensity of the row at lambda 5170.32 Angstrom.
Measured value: 33.44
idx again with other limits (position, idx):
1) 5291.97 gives 38.04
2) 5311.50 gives 40.8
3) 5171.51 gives 33.89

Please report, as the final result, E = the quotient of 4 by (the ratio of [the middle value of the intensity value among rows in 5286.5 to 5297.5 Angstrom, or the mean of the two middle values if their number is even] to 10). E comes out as 1.05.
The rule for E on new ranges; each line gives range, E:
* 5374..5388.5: 1.05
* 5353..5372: 1.04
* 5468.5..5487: 1.04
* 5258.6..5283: 1.16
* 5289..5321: 1.03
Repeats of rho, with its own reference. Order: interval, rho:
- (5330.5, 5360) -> 4.6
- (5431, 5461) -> 2.4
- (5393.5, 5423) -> 2.8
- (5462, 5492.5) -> 3.5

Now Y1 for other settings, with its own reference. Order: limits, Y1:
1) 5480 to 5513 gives 5505.76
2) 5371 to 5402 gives 5394.08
